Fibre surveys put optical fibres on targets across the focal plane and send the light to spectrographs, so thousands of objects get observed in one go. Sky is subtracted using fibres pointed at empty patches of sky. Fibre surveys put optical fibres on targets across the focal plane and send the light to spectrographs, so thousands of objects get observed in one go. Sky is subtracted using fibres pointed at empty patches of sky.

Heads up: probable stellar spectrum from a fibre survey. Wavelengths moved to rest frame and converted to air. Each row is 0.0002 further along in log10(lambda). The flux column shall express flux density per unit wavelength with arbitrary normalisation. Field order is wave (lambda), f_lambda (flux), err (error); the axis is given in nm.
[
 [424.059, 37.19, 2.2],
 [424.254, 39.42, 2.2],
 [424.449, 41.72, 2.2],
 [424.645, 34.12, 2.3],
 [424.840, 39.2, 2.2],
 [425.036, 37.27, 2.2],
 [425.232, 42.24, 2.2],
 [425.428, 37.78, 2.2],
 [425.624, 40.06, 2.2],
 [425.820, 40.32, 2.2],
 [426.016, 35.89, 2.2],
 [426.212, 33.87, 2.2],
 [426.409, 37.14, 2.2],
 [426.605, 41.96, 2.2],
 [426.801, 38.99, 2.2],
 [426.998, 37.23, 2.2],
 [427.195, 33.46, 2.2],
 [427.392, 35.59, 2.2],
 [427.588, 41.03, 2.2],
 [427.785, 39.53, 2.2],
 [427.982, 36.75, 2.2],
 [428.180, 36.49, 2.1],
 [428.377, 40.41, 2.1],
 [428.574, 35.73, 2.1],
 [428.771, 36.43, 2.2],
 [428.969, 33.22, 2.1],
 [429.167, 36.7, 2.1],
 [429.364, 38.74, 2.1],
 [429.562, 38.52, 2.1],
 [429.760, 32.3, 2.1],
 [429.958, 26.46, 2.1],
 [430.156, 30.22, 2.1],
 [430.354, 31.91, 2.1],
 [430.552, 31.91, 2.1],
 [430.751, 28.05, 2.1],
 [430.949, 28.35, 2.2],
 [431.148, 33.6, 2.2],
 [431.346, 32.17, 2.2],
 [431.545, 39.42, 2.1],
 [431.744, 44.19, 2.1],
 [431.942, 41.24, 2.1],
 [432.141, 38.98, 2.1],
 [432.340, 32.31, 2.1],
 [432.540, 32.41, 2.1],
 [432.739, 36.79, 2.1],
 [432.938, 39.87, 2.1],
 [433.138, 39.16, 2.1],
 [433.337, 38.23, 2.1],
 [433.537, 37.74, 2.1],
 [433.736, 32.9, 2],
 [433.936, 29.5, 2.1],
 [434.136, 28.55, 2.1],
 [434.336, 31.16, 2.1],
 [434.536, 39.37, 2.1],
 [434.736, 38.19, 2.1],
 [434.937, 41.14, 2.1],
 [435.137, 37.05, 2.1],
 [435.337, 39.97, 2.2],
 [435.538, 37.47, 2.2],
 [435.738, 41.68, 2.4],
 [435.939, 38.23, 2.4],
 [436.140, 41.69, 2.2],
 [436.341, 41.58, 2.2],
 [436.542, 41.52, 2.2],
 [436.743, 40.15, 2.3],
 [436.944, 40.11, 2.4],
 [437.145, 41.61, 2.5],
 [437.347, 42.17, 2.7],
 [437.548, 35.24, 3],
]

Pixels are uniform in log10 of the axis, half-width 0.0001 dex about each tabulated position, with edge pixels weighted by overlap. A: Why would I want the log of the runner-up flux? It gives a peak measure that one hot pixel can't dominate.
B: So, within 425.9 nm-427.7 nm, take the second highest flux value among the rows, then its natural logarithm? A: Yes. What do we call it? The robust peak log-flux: 3.71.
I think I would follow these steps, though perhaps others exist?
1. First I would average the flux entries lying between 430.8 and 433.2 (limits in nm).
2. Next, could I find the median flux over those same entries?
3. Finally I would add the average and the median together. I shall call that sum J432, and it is 74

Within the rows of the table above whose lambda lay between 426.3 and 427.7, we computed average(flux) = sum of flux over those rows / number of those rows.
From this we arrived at 37.9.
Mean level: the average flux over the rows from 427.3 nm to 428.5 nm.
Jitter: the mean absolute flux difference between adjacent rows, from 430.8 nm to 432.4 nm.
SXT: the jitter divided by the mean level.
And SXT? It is 0.114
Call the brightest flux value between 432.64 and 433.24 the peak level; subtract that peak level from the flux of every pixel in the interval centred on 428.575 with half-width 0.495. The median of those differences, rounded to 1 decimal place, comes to -3.4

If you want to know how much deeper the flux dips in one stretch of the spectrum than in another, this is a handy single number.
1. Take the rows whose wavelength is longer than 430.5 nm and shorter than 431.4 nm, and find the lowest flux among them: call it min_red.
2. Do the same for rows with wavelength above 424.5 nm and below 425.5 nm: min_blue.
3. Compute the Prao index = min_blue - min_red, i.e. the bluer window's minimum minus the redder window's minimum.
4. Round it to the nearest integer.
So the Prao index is 6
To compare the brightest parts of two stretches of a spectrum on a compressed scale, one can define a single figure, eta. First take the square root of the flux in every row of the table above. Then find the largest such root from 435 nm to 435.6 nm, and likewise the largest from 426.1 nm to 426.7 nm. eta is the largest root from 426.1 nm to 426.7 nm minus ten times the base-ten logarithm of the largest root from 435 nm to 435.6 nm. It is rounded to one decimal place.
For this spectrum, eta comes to -1.5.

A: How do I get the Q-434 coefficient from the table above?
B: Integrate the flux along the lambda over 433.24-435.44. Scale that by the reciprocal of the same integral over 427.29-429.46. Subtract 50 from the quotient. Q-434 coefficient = -49.0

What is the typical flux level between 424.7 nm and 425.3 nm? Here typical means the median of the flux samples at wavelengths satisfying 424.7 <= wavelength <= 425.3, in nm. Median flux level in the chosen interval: 39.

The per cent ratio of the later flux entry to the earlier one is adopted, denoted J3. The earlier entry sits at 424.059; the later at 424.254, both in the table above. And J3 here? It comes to 106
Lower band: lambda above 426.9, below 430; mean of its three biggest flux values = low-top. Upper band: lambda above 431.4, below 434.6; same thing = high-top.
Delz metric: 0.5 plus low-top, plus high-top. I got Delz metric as 82.6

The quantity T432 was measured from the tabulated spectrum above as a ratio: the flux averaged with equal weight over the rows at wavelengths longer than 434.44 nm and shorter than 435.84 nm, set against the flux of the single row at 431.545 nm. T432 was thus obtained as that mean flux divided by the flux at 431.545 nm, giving 1.00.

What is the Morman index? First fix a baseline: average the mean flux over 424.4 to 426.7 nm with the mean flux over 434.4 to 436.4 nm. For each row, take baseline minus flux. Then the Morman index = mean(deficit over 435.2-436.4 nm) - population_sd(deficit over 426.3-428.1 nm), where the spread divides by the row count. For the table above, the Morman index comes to -4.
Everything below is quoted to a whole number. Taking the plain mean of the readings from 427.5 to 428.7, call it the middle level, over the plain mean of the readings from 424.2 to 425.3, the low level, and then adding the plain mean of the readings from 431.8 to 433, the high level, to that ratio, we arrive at 38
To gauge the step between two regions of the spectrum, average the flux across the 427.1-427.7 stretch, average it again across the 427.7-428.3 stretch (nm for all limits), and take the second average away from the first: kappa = -1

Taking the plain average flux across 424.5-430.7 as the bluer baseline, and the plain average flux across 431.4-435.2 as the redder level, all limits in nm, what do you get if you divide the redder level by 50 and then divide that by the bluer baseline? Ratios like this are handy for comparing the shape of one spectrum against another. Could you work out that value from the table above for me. 0.0201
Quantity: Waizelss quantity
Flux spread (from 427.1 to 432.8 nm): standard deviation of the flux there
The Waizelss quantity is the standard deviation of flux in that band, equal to 4.3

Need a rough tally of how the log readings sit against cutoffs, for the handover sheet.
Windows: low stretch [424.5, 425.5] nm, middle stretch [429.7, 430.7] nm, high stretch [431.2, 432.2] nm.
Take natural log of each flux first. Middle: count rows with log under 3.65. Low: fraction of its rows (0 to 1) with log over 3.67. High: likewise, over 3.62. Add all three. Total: 6.00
